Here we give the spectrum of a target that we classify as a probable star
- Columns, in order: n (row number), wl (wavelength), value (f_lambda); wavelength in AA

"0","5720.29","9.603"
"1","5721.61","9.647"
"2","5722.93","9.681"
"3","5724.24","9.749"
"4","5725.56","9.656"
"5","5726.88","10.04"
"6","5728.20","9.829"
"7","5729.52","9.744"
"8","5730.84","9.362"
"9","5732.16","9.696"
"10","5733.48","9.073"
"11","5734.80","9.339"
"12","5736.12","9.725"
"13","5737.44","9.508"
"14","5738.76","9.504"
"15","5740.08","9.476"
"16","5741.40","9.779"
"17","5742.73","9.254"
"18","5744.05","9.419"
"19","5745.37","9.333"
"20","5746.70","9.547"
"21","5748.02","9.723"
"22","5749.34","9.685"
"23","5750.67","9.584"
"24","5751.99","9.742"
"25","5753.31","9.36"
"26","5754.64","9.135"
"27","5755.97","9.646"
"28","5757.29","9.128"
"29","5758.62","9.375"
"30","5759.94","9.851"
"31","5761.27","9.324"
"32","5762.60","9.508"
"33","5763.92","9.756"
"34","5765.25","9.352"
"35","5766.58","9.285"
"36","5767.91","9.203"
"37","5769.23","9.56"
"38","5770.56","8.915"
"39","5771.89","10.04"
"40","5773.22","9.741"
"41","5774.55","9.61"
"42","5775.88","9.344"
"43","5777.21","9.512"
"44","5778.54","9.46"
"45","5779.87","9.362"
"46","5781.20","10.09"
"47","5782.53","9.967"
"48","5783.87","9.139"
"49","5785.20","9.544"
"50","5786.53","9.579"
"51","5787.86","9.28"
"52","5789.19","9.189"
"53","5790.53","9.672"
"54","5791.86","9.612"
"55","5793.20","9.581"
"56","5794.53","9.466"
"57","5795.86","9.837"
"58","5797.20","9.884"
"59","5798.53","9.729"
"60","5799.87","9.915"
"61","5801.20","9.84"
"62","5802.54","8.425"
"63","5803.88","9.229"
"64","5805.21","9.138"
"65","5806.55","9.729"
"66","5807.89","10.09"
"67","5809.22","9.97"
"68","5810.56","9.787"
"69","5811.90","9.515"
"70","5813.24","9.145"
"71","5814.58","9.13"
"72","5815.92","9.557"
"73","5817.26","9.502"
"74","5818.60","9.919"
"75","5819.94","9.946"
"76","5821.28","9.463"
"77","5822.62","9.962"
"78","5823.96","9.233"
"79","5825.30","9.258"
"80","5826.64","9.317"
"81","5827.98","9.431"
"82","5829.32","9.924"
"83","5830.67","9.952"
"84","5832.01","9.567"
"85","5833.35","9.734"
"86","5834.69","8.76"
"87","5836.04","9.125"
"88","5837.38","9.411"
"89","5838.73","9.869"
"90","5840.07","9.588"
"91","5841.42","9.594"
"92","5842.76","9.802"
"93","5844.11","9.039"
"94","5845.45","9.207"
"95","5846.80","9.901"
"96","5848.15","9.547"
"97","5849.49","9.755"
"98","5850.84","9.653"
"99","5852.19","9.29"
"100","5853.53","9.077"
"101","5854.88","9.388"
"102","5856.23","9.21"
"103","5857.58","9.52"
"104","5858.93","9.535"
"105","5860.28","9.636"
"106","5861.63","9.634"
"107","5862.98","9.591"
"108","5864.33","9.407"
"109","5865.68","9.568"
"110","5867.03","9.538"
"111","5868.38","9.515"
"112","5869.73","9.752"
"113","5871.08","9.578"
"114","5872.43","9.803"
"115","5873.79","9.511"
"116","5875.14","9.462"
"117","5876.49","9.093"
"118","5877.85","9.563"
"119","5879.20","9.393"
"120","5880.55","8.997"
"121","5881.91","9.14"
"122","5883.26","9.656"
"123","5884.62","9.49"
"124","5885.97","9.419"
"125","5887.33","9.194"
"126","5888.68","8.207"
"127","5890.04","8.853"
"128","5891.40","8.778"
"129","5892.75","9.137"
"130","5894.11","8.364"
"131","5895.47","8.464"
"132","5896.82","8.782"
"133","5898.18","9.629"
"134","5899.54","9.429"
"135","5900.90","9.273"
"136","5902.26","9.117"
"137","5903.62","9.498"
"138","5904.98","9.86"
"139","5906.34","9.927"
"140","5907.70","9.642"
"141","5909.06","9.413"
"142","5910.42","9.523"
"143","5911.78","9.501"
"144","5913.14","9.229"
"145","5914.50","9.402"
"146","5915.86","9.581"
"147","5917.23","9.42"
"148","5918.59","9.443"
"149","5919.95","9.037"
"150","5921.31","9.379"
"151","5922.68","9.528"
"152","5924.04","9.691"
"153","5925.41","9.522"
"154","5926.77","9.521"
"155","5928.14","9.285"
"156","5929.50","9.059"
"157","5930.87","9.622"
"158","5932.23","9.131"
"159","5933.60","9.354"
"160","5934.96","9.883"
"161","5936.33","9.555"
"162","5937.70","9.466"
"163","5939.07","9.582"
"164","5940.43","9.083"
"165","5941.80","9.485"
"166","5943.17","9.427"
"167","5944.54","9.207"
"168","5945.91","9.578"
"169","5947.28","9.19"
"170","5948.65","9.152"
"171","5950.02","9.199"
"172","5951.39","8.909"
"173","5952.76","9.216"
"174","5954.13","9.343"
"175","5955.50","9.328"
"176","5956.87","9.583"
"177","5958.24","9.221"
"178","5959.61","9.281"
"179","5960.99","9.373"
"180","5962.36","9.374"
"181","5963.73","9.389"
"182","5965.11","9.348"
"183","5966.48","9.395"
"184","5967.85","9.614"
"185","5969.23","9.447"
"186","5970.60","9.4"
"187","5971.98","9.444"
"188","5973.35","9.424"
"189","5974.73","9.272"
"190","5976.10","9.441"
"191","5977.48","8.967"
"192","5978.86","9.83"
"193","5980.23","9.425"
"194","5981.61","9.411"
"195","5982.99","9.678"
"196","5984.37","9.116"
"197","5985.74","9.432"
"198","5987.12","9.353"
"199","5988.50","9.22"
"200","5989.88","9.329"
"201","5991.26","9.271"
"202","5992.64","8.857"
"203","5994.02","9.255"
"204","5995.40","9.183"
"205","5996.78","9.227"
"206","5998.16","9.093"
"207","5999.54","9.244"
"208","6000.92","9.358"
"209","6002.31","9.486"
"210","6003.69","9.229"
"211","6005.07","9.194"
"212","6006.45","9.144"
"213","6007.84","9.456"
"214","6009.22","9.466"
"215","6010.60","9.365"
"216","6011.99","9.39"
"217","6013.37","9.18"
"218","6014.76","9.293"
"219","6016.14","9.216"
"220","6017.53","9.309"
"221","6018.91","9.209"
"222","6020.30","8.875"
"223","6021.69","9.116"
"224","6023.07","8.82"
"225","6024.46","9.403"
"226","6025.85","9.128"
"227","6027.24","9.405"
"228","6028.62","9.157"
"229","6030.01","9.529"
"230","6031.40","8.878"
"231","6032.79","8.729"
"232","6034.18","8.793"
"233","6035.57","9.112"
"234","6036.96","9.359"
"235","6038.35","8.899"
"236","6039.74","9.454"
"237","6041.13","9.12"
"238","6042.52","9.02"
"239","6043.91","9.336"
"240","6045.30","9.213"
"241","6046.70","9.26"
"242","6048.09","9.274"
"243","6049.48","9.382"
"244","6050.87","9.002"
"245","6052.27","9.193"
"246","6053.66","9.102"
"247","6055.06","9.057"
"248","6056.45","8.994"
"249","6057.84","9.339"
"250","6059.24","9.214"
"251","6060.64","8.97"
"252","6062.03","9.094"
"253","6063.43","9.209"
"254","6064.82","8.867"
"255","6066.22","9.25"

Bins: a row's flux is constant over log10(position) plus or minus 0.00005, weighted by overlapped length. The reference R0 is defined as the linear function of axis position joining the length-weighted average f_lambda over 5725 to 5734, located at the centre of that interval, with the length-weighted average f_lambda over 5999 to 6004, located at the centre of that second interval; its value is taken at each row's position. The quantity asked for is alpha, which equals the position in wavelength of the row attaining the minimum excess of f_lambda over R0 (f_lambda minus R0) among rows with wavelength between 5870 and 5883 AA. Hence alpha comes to 5880.55 AA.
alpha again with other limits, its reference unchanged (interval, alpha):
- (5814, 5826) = 5814.58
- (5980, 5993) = 5992.64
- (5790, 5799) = 5794.53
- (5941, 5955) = 5951.39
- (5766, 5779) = 5770.56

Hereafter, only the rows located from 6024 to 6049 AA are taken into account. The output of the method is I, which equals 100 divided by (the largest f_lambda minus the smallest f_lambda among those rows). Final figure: 125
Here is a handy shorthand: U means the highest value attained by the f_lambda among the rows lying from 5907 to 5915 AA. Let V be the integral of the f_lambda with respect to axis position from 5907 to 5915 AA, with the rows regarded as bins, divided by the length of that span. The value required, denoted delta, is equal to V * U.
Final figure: 91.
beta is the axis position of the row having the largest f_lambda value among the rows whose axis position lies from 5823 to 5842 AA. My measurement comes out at 5830.67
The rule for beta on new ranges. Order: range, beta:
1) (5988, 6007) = 6002.31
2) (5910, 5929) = 5924.04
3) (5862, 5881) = 5872.43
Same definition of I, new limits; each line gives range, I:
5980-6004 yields 122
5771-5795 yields 105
